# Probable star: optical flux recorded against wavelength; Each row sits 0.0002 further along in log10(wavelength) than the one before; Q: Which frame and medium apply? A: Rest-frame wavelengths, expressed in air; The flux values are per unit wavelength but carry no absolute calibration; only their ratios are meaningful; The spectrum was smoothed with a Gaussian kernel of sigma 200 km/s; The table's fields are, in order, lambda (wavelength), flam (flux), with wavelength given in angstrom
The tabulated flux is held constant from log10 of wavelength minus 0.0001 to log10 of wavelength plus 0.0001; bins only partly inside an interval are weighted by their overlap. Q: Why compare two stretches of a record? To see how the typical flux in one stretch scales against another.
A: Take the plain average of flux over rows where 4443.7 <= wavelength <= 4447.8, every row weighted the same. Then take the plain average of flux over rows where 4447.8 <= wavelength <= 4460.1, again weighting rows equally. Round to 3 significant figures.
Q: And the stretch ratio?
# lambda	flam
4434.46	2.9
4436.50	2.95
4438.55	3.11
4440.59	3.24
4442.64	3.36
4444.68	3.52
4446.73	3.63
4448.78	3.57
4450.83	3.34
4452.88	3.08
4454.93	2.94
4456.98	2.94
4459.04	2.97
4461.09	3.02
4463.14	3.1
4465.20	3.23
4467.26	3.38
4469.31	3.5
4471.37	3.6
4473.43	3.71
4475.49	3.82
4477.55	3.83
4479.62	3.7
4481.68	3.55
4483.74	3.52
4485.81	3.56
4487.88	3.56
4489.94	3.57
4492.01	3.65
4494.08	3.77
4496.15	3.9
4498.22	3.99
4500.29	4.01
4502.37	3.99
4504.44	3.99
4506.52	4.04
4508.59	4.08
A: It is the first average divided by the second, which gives 1.14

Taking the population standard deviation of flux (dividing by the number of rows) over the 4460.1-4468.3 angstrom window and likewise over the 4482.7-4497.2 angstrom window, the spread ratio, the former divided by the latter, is 1.1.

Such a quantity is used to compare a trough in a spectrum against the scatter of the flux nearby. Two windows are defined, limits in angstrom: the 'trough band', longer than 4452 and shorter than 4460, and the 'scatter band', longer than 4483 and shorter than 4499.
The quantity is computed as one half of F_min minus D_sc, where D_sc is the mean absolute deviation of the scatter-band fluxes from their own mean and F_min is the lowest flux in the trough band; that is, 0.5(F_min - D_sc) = 1.40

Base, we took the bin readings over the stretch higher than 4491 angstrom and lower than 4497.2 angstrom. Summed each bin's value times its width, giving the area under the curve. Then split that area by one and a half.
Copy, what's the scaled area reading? 15.6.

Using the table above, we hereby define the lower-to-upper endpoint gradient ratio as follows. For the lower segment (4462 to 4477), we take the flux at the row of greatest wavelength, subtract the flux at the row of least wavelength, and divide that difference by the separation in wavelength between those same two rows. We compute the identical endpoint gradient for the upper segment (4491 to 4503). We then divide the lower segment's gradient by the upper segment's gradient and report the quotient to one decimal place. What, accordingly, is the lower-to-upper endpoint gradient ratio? 1.8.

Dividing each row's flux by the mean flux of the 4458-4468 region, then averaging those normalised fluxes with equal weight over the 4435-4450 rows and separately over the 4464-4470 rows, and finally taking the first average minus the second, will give -0.01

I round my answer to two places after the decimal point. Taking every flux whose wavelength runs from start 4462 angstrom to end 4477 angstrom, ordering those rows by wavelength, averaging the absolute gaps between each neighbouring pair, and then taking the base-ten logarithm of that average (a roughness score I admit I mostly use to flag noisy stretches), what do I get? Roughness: -0.92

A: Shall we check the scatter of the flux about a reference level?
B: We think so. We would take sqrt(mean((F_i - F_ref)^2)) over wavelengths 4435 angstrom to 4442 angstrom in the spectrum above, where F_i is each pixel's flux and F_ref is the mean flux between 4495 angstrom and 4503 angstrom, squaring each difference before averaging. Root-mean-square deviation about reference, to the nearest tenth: 0.9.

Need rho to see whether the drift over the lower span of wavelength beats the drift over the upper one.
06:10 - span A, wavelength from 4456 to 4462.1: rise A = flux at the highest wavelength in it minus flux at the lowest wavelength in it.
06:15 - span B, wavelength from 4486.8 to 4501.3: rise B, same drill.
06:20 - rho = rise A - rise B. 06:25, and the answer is -0.4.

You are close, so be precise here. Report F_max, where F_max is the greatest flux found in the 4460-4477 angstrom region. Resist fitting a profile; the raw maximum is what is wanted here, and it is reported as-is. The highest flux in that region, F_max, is 3.82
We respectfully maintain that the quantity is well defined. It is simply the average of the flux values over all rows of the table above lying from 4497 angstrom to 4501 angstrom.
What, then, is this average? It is 4.00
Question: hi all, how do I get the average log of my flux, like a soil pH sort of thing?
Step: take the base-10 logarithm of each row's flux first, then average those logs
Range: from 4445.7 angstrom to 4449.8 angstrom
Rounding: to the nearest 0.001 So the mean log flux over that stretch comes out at 0.556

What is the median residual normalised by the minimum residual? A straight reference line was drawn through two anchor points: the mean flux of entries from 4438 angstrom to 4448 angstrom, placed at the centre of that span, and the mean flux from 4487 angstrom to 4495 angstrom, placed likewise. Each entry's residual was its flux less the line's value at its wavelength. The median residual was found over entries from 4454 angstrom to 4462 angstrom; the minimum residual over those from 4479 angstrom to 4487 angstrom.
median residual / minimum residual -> 6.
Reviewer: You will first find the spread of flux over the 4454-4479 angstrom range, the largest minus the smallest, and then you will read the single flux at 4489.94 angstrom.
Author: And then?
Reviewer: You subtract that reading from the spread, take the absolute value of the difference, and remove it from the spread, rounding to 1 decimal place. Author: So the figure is -1.8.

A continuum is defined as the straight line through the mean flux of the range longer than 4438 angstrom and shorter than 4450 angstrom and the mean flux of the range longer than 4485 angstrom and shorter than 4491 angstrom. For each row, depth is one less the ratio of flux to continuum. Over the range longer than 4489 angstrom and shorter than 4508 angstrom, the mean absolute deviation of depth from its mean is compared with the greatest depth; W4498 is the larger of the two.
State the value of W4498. 0.036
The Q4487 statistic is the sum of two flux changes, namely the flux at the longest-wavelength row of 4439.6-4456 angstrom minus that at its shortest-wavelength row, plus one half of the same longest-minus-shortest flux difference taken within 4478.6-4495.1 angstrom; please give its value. -0.3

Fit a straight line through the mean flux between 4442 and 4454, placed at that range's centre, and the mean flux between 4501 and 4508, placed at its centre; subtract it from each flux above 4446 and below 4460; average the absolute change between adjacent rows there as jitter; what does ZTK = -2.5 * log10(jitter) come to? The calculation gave 2.18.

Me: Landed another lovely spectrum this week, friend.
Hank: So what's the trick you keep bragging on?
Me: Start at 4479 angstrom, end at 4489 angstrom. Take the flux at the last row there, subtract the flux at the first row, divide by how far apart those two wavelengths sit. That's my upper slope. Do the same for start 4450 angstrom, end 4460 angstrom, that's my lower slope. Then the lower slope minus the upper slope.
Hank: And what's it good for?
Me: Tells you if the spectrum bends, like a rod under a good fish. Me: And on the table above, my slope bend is -0.028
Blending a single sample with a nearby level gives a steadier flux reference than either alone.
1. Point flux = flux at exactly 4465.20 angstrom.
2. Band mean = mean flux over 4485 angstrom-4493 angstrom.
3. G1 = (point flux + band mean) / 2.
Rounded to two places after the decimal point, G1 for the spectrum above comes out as 3.41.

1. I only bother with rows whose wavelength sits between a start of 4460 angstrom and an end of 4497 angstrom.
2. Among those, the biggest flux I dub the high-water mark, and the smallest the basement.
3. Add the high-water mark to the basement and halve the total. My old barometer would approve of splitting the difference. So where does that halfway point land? 3.46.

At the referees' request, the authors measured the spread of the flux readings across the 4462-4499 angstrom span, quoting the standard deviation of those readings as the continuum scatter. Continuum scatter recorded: 0.22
